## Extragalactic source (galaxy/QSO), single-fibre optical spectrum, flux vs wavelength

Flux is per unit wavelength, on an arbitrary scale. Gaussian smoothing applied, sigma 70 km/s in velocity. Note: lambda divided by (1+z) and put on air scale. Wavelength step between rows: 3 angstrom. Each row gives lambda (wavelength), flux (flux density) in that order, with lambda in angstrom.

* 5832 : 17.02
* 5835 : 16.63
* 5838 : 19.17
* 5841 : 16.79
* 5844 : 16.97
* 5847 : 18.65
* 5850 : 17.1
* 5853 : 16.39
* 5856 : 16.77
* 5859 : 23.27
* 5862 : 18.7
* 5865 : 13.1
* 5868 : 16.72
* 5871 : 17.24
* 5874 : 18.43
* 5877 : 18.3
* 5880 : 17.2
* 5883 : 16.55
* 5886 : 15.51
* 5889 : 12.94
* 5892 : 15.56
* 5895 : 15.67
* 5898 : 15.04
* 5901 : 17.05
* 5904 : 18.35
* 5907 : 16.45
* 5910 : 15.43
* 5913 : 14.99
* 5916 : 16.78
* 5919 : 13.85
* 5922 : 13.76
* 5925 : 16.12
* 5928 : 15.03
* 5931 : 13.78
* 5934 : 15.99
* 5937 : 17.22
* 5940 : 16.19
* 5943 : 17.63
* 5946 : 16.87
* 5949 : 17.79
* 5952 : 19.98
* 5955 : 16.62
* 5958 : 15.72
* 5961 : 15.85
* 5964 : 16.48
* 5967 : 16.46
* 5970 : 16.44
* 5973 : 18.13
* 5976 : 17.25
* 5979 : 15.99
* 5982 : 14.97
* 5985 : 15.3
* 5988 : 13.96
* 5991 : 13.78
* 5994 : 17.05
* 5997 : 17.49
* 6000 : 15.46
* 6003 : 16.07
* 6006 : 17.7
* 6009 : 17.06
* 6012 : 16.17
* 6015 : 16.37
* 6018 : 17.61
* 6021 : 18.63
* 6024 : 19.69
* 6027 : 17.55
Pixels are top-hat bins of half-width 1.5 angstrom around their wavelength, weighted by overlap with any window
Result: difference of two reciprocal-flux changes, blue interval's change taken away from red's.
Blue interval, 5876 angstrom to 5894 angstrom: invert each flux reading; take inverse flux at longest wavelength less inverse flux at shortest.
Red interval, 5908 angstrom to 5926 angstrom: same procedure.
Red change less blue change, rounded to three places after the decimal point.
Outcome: -0.012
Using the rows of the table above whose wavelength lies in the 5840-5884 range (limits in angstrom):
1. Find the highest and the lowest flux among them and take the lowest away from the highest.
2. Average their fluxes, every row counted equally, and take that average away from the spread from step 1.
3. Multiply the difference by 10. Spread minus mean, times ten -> -73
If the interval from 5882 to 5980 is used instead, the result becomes -91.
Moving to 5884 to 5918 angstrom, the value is -104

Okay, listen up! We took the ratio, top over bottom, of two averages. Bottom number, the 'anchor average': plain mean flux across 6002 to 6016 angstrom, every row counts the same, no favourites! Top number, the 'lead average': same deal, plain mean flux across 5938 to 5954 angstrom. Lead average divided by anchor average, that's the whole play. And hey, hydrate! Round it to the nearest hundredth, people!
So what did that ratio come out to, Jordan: 1.06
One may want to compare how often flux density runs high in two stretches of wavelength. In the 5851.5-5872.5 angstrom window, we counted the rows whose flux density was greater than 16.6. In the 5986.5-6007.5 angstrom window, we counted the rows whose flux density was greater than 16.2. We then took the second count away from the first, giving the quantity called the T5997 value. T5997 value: 2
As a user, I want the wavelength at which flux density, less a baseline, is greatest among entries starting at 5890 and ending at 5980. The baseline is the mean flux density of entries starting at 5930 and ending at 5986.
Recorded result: 5952 angstrom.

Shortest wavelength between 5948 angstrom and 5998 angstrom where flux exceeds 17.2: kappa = 5949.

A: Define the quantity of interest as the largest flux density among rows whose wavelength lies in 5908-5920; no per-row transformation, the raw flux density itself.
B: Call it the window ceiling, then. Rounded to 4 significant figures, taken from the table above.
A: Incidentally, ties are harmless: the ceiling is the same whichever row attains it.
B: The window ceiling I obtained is 16.78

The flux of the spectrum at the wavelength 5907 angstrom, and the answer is 16.45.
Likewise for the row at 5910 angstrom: 15.43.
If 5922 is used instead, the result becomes 13.76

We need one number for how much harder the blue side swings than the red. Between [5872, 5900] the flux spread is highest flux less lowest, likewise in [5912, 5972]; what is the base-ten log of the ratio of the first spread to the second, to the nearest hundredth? -0.05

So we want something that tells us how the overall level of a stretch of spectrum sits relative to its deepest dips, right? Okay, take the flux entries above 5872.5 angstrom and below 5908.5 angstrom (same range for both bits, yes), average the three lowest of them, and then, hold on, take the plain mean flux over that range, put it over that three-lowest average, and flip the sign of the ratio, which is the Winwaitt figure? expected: -1.13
